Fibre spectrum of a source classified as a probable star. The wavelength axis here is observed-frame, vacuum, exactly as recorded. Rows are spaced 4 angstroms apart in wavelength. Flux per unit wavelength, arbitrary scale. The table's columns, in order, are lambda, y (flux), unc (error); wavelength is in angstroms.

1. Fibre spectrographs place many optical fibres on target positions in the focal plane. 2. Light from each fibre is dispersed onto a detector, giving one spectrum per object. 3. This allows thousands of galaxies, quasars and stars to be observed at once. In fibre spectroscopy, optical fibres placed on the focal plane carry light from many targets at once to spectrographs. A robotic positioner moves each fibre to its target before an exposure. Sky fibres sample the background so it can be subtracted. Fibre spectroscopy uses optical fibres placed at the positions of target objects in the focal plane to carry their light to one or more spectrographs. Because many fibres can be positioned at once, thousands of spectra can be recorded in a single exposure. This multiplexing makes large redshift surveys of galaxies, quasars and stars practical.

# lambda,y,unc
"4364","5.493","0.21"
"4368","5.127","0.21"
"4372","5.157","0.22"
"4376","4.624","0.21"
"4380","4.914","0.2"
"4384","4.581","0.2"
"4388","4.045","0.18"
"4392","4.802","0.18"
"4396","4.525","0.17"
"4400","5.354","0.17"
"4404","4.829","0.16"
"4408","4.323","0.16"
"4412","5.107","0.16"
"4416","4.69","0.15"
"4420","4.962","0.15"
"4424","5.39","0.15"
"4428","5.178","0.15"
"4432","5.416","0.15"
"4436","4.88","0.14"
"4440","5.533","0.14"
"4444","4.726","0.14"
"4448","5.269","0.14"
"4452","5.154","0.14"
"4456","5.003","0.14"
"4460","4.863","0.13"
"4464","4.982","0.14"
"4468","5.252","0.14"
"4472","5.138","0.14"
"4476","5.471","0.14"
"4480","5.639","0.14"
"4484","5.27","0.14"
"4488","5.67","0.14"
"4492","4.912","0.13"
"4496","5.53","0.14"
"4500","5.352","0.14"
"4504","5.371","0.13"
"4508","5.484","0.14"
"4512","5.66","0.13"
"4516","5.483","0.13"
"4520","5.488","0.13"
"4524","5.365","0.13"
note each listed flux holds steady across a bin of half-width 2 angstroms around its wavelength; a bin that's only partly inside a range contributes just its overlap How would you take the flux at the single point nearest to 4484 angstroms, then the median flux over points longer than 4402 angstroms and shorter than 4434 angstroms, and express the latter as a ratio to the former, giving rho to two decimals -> 0.96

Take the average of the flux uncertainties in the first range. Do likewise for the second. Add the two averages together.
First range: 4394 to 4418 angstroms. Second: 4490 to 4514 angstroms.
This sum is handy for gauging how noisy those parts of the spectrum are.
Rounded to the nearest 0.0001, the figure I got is 0.2967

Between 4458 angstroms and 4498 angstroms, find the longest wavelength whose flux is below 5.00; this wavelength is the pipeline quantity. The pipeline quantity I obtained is 4492 angstroms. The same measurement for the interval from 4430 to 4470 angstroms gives 4464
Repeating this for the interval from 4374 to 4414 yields 4408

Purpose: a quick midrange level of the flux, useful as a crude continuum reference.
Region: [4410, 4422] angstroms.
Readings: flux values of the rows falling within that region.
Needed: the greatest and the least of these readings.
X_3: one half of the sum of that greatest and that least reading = 4.9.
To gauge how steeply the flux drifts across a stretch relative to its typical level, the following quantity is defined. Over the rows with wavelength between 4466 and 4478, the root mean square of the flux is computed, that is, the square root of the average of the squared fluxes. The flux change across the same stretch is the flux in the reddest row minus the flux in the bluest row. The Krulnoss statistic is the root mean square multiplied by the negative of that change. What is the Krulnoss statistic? -1.2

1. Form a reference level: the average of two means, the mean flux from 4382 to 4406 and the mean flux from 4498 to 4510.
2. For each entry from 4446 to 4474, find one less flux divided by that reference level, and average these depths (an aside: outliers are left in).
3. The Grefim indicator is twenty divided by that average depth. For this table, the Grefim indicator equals -2077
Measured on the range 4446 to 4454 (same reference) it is -609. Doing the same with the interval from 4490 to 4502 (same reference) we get -461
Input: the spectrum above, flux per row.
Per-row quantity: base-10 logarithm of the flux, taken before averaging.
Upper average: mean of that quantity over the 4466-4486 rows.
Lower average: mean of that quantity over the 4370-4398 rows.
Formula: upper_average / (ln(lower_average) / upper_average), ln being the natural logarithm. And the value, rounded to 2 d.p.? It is -1.31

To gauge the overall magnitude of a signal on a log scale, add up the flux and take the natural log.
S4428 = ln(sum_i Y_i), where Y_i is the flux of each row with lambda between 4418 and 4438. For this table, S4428 3.3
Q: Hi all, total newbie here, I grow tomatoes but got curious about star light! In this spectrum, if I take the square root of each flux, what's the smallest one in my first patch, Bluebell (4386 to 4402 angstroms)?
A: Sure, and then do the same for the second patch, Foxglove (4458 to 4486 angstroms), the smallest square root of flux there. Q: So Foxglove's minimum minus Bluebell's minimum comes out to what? 0.19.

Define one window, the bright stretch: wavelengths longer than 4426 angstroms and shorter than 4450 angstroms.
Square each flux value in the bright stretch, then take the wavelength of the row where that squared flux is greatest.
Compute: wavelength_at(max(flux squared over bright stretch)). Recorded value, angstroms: 4440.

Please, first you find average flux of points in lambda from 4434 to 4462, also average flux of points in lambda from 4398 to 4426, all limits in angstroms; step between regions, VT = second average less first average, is -0.11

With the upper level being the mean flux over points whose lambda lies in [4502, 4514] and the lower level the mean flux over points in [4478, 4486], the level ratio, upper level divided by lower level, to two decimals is 1.01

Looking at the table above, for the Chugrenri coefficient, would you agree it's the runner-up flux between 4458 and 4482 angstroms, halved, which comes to 2.74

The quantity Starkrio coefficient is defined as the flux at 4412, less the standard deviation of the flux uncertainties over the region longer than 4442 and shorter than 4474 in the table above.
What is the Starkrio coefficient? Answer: 5.1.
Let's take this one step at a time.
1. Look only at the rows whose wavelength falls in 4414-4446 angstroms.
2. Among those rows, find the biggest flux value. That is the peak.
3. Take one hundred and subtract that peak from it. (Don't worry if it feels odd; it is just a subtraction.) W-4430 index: 94.5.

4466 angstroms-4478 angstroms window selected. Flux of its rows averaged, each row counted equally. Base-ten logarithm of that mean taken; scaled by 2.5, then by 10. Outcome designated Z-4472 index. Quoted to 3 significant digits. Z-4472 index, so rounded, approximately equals 18.1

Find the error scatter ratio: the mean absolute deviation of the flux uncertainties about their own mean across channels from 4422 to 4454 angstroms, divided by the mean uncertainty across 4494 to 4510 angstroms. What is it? 0.034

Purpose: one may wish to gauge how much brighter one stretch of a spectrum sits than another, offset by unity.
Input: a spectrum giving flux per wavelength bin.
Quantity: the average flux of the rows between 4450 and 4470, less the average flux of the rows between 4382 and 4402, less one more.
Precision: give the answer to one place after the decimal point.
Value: -0.6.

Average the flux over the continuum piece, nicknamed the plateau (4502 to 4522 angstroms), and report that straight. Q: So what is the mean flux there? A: 5.5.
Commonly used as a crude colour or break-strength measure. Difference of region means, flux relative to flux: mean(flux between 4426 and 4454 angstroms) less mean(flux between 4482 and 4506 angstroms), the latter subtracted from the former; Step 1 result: -0.19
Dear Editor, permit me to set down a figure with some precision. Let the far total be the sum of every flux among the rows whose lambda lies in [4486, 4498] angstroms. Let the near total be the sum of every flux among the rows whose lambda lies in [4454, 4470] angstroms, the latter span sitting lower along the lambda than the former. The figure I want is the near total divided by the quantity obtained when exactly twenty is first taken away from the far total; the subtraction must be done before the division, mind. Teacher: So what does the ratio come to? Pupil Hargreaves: -5.2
